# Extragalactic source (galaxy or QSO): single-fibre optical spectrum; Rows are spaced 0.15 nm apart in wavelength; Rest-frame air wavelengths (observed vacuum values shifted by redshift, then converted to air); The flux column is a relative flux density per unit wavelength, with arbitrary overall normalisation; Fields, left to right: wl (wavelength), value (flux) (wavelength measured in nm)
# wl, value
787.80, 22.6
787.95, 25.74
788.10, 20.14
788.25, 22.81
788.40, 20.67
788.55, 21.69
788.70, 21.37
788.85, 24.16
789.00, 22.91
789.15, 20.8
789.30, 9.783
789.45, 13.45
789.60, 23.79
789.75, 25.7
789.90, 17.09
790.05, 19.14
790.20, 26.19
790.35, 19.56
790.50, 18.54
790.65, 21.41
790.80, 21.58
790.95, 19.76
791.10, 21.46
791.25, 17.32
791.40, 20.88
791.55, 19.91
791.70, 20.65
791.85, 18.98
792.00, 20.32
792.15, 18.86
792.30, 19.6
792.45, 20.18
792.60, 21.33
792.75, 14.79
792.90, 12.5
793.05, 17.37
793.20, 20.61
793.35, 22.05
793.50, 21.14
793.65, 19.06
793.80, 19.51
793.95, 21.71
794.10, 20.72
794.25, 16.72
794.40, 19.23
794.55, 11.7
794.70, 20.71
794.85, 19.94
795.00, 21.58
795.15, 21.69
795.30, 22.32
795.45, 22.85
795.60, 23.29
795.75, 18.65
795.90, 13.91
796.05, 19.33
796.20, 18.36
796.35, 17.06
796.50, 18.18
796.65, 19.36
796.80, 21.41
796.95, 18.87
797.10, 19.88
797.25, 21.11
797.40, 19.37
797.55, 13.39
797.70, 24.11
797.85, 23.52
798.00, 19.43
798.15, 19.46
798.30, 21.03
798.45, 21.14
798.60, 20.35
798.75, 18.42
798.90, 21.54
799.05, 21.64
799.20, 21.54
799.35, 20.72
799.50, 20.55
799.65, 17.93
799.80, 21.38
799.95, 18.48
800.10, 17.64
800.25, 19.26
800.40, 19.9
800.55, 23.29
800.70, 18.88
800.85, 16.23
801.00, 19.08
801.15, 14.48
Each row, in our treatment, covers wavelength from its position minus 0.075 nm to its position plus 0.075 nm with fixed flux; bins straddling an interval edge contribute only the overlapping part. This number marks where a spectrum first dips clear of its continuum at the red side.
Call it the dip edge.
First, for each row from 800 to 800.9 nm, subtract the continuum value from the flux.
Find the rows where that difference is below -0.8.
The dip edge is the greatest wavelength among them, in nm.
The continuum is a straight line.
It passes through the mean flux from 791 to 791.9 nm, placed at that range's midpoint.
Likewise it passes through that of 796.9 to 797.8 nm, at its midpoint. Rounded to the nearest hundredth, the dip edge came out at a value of 800.85 nm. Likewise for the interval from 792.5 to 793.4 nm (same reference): 793.05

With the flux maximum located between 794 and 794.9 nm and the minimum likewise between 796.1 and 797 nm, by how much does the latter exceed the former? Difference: -3.7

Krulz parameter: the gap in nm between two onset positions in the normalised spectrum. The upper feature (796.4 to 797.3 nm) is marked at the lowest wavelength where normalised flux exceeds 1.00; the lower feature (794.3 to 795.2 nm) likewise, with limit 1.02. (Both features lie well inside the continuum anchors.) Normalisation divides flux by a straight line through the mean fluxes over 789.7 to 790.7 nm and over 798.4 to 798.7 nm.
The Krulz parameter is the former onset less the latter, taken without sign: 1.80 nm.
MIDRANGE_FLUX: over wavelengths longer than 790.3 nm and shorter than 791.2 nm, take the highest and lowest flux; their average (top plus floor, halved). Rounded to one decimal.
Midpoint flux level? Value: 20.1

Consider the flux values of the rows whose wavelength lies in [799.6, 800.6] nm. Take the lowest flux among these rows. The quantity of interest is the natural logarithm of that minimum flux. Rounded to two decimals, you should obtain 2.87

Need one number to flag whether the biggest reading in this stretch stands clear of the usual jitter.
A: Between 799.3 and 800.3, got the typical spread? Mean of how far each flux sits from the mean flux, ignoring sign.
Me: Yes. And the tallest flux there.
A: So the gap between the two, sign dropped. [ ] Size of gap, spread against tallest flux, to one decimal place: 20.1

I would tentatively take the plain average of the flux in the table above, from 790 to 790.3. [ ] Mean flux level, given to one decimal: 22.7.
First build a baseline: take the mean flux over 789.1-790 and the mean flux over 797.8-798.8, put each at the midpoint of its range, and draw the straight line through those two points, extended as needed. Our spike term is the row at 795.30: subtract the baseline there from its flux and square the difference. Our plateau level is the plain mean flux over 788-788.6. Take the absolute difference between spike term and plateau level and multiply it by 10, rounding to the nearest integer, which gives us 149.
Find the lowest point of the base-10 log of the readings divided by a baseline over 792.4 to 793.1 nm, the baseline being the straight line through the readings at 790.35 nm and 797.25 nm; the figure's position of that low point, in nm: 792.90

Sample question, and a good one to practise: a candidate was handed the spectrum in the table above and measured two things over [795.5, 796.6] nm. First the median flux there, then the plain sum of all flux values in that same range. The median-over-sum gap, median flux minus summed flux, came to -110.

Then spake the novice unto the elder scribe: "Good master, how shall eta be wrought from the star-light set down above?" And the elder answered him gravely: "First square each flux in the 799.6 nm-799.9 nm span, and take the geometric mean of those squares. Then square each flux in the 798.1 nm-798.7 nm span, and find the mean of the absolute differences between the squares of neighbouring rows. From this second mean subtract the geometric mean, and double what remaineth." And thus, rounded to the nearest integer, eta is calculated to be -699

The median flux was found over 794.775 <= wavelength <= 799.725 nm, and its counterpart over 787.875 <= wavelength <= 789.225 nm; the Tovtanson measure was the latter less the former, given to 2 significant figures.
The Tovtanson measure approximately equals 1.3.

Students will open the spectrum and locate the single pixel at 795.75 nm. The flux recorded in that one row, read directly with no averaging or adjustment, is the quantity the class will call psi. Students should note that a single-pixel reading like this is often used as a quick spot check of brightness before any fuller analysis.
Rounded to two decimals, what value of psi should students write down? 18.65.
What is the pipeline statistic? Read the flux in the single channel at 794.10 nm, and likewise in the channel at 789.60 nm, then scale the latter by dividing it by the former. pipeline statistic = 1.15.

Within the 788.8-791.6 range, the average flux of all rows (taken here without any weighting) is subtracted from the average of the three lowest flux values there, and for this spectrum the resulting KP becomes -6.7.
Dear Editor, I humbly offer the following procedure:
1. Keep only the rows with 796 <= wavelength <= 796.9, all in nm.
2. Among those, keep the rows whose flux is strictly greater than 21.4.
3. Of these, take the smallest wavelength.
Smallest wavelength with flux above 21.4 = 796.80 nm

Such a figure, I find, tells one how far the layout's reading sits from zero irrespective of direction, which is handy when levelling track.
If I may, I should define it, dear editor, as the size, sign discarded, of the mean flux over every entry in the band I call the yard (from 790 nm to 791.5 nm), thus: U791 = 20.6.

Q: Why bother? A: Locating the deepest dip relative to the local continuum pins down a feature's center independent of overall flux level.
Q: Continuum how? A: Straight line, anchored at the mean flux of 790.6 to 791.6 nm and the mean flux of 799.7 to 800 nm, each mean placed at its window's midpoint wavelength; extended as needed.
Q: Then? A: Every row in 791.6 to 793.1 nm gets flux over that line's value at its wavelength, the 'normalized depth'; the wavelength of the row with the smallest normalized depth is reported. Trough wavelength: 792.90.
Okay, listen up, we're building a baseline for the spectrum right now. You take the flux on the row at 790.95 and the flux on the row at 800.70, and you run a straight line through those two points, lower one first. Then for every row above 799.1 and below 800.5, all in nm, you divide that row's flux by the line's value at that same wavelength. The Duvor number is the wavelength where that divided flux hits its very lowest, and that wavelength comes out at 800.10 nm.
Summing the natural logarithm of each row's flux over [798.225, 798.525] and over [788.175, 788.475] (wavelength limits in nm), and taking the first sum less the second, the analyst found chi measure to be -0.06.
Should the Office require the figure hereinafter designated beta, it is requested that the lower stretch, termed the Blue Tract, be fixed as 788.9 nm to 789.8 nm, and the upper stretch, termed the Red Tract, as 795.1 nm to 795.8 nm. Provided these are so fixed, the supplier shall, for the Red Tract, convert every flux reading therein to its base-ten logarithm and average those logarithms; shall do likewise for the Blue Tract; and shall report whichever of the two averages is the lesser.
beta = 1.26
